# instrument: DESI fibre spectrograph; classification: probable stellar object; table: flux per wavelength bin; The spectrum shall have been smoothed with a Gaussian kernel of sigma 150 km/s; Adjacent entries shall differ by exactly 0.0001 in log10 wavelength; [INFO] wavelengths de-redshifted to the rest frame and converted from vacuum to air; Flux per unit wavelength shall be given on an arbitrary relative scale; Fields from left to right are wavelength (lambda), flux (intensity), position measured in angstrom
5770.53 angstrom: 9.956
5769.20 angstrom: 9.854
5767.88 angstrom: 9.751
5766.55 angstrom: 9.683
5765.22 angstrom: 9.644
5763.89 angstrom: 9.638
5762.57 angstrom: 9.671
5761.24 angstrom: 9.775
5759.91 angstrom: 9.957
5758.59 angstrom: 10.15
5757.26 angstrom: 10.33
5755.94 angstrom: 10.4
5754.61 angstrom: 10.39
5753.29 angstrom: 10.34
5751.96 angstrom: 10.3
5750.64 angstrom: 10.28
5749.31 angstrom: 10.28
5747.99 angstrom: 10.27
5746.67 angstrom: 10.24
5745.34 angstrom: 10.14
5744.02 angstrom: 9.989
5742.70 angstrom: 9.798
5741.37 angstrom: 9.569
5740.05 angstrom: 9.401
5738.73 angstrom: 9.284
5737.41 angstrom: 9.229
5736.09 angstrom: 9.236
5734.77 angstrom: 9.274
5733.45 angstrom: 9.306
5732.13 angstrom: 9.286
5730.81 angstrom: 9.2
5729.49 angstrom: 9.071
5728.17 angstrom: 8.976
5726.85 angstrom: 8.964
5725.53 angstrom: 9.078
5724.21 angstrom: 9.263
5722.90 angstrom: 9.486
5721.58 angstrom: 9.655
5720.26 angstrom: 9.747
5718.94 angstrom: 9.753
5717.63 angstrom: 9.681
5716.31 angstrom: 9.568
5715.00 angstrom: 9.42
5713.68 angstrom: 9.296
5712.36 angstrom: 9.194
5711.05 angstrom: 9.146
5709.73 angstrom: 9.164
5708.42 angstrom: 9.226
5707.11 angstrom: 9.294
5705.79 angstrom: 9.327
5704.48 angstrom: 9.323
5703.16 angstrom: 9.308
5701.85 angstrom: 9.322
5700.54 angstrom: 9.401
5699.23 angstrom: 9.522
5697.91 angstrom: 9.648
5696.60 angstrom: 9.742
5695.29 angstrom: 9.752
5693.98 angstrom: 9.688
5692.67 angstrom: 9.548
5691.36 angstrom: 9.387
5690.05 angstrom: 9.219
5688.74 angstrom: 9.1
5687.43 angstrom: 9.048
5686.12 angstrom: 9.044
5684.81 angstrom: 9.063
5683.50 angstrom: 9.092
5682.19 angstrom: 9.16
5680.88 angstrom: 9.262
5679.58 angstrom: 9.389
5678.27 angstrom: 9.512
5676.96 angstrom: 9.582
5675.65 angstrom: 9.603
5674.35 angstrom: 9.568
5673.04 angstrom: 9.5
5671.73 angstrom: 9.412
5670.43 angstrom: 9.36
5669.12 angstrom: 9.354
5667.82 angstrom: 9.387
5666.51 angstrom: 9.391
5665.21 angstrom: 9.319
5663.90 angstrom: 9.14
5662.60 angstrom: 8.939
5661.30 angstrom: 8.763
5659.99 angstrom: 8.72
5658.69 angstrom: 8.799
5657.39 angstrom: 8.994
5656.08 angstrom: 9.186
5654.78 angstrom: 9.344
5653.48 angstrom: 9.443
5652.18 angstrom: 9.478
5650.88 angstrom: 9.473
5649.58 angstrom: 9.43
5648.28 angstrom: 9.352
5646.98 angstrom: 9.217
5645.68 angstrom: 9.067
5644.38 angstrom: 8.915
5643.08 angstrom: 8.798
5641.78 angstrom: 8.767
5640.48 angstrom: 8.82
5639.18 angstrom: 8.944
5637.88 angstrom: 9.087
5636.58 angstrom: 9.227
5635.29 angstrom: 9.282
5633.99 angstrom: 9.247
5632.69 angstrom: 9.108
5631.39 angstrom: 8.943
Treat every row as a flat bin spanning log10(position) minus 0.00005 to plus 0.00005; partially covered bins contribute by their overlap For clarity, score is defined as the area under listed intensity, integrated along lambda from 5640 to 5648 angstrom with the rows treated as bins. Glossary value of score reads 72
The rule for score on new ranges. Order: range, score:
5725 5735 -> 91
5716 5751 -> 334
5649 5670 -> 193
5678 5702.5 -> 229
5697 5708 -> 103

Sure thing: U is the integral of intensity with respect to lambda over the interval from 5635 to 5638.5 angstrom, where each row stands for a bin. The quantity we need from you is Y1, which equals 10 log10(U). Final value 15.1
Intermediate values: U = 32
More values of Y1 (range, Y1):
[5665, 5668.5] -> 15.2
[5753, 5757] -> 16.2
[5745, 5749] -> 16.1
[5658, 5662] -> 15.5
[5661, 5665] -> 15.6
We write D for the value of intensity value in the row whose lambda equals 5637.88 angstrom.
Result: 9.087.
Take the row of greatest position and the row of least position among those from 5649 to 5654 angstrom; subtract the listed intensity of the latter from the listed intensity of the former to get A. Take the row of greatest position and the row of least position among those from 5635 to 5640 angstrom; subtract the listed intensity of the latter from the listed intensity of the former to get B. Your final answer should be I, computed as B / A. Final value -26.0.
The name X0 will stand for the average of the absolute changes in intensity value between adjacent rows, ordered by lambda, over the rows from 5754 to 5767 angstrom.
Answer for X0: 0.091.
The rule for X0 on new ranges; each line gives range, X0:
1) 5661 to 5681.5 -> 0.084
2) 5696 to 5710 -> 0.062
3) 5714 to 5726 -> 0.126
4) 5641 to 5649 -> 0.117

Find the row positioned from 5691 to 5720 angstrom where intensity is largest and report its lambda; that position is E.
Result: 5718.94 angstrom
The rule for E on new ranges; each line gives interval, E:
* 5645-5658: 5652.18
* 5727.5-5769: 5755.94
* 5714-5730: 5718.94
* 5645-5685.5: 5675.65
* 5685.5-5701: 5695.29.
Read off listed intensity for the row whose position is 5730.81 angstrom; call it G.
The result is 9.2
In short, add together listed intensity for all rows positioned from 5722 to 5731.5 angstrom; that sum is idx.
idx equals 64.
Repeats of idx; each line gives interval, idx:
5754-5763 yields 71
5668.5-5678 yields 66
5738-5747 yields 68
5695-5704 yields 67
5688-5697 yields 66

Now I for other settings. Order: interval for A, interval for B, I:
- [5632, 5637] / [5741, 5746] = 4.8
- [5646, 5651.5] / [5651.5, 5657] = -1.1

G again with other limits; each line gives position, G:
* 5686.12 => 9.044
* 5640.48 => 8.82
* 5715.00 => 9.42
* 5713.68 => 9.296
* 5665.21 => 9.319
